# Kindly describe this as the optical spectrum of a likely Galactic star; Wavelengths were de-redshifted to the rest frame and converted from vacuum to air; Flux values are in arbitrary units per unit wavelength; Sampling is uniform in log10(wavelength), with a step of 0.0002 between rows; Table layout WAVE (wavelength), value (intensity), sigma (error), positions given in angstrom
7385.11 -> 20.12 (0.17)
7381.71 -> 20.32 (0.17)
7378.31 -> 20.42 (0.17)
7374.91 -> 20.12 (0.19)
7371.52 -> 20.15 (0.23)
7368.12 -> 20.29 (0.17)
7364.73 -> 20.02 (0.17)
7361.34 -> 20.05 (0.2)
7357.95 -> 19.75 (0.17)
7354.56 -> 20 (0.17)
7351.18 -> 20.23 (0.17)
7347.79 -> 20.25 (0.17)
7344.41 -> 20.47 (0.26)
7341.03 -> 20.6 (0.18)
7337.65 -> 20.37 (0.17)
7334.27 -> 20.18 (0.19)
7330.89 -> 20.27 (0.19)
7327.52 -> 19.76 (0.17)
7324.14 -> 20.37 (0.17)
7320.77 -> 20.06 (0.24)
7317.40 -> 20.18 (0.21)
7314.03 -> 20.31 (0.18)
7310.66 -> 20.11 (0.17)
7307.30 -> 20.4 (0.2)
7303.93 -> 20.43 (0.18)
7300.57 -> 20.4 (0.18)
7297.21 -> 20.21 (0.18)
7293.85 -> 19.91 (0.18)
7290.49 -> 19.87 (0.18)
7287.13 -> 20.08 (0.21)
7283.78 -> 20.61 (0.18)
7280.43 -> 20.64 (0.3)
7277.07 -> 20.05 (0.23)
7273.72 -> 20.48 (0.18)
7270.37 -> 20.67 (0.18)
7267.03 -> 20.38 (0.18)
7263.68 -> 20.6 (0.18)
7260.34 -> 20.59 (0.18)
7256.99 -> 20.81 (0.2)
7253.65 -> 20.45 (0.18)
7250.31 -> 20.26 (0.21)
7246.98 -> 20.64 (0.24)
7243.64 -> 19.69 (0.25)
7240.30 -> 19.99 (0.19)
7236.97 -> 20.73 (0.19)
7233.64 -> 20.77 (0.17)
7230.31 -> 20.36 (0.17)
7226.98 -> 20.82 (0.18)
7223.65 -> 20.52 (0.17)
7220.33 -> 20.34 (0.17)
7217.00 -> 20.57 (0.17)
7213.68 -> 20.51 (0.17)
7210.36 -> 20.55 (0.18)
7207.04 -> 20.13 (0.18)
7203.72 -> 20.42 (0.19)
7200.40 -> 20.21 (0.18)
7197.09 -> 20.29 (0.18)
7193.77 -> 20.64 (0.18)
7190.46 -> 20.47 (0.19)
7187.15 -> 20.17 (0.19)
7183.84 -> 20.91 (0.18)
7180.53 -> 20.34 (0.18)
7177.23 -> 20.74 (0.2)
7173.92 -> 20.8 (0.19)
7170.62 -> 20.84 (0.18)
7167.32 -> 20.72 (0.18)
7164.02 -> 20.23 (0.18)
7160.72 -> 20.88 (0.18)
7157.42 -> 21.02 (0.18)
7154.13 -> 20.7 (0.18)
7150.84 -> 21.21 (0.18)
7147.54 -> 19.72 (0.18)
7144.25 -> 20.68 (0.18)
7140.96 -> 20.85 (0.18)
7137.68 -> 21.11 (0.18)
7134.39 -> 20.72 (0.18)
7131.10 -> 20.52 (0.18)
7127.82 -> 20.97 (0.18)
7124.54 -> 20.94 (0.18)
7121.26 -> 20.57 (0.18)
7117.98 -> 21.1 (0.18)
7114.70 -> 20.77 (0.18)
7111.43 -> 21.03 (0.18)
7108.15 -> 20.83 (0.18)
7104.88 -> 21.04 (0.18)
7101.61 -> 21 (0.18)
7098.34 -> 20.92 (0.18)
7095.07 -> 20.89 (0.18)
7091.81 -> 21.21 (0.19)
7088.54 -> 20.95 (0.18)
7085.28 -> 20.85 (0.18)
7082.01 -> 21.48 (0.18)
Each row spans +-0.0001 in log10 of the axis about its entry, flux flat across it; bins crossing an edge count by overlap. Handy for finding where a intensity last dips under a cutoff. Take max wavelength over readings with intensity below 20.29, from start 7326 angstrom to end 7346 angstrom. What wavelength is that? 7334.27 angstrom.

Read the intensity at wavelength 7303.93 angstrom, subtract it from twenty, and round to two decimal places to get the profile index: -0.43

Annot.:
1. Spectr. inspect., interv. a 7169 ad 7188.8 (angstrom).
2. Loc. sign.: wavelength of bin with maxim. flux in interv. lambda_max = 7183.84 angstrom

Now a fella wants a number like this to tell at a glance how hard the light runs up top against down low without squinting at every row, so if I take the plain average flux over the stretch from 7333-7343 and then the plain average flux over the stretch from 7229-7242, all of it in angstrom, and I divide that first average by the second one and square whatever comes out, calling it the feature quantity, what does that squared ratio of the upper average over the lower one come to 0.99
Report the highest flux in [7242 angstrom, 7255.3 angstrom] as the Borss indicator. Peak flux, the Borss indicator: 20.64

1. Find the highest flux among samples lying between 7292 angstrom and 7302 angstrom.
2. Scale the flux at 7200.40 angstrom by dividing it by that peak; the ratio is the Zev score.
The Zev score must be 0.99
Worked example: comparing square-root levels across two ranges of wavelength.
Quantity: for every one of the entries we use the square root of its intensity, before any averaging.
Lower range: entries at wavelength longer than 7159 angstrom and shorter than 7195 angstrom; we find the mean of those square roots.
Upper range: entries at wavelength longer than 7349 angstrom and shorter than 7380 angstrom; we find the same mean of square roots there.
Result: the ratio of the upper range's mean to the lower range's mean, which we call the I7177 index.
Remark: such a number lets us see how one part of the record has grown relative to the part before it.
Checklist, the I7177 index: 0.988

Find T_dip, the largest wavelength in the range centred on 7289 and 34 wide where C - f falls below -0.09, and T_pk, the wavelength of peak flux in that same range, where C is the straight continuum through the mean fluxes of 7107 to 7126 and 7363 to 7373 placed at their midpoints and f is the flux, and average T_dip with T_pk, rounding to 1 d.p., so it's 7292.2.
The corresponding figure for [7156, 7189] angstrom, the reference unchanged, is 7170.6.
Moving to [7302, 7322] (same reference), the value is 7303.9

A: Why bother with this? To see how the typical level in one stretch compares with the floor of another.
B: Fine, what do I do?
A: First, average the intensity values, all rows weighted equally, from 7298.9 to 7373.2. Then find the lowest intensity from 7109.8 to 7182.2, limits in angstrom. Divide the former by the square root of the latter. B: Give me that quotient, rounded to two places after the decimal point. 4.55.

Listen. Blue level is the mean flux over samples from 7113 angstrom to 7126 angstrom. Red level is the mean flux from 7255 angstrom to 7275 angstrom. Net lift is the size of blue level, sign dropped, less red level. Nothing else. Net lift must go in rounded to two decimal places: 0.26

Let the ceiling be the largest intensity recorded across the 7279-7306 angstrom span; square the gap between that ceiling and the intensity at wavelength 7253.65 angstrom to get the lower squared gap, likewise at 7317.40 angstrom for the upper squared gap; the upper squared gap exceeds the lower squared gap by 0.2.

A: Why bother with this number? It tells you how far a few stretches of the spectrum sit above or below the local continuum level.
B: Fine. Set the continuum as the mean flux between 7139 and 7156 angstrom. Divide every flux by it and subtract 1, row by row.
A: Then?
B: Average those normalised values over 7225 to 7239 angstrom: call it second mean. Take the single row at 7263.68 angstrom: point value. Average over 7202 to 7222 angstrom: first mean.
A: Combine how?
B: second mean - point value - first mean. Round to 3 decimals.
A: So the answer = 0.014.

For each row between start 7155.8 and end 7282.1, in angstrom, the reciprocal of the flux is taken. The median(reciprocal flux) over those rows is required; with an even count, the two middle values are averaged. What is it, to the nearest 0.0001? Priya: 0.0487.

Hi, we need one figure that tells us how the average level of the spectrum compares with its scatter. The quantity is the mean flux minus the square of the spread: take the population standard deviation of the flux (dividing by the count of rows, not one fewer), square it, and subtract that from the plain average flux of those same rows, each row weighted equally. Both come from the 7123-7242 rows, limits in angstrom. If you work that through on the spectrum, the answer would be 20.5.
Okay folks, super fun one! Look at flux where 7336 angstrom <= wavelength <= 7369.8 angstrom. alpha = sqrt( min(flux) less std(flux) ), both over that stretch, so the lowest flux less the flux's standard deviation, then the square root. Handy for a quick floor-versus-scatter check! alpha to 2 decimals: 4.42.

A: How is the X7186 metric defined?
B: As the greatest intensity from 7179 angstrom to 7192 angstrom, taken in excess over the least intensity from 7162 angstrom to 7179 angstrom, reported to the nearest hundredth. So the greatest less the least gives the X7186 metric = 0.68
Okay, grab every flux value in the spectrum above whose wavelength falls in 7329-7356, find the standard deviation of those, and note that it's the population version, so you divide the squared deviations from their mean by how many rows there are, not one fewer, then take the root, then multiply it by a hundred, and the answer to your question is 17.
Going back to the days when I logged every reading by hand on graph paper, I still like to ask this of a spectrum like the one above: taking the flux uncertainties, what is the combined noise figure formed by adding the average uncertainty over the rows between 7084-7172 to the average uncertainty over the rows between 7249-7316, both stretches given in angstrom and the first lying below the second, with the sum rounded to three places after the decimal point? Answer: 0.373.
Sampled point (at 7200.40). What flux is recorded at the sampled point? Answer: 20.21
